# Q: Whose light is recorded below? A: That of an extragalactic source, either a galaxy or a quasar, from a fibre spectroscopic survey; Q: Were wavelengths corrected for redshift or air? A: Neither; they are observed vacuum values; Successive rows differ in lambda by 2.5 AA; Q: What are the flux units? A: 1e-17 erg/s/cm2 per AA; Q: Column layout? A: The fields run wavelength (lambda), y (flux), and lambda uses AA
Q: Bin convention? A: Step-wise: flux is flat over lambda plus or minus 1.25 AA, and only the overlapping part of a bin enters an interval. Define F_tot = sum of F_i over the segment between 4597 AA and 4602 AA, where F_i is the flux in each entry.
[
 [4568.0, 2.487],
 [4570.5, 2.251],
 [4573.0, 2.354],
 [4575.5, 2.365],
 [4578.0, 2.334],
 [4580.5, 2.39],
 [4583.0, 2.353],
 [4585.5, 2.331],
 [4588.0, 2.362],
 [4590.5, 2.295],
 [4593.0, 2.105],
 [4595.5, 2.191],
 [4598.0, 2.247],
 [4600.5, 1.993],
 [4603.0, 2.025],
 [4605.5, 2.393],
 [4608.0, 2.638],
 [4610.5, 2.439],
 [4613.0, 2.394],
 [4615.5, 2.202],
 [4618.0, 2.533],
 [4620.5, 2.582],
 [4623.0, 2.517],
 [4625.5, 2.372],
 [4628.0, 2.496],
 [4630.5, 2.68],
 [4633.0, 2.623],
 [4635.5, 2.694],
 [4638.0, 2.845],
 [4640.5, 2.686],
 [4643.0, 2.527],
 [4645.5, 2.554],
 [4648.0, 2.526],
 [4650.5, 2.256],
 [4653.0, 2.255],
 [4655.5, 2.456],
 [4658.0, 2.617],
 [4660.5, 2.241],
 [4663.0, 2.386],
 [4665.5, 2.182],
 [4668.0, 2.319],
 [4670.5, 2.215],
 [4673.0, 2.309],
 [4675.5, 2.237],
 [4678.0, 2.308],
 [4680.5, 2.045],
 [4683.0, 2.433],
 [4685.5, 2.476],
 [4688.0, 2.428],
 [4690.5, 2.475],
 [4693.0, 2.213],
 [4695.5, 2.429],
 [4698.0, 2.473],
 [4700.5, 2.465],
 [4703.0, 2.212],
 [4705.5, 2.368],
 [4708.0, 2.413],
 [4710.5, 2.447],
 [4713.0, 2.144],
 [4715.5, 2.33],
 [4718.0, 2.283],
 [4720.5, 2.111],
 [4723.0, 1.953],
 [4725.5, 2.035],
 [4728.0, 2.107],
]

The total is 4.2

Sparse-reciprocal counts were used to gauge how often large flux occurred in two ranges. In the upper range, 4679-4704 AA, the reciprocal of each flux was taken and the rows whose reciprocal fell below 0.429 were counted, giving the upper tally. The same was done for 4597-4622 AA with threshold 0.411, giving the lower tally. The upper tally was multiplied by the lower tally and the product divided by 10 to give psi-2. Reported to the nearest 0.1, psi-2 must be 2.8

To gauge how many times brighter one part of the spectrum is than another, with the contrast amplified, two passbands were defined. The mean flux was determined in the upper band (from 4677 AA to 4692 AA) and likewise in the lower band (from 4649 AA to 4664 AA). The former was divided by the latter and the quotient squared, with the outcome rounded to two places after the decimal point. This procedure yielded 0.99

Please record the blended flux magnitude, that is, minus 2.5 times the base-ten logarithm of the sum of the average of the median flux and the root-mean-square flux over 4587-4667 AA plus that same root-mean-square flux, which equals -1.71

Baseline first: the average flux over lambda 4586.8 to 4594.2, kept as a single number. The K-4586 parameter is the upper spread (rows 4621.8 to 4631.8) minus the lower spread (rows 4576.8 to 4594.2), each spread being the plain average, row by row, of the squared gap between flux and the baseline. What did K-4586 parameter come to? 0.070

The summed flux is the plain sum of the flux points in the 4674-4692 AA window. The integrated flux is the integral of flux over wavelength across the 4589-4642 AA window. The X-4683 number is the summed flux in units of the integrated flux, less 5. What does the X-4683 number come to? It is -4.87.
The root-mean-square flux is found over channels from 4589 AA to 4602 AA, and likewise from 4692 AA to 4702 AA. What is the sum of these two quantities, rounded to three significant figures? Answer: 4.57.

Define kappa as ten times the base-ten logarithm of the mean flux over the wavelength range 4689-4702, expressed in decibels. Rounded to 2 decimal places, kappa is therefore 3.82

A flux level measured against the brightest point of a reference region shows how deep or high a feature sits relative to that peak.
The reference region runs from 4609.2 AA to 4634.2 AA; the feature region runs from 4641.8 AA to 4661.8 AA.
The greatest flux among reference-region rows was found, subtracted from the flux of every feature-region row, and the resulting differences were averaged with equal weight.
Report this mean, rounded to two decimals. -0.25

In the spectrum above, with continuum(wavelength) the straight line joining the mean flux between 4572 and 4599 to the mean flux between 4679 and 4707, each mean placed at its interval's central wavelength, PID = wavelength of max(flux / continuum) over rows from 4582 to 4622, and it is 4608.0 AA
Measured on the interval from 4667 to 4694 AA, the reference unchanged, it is 4685.5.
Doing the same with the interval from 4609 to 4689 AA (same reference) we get 4638.0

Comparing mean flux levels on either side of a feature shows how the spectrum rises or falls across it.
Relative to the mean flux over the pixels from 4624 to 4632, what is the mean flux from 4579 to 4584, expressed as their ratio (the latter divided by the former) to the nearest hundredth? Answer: 0.94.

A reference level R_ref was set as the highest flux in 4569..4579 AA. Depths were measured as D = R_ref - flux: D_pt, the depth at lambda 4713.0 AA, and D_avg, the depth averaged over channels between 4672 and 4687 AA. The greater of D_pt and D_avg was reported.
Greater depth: 0.22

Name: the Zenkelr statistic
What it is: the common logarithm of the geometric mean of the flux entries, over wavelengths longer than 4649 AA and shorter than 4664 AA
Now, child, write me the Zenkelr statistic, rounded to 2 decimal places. 0.37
